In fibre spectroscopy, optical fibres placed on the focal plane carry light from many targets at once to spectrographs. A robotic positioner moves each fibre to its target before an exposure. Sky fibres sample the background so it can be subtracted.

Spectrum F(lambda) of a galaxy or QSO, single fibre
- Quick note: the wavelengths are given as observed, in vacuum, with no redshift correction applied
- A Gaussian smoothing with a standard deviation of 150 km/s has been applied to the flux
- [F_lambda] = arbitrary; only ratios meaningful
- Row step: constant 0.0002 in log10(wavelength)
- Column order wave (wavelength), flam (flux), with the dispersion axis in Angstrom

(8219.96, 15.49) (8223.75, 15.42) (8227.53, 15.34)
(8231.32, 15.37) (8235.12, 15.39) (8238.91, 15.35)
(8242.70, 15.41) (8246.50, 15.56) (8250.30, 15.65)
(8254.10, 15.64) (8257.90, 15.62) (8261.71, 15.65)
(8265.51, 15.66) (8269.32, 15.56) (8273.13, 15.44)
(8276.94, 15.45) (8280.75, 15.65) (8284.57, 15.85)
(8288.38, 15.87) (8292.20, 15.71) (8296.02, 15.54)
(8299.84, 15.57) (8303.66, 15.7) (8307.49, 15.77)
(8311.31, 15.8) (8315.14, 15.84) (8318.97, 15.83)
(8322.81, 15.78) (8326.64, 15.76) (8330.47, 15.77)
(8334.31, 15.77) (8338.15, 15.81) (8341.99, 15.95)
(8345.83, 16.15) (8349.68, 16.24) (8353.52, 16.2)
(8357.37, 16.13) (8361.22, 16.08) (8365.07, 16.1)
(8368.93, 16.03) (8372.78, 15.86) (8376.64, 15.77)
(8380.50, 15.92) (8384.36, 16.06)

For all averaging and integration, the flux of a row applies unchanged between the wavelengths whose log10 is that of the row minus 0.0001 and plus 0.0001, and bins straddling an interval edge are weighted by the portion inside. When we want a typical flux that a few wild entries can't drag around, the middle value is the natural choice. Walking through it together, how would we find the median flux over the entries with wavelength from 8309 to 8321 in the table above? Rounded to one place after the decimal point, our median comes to 15.8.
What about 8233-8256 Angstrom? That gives 15.5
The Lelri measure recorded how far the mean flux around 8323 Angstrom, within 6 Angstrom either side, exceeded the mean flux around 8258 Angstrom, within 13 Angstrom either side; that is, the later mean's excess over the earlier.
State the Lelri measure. 0.2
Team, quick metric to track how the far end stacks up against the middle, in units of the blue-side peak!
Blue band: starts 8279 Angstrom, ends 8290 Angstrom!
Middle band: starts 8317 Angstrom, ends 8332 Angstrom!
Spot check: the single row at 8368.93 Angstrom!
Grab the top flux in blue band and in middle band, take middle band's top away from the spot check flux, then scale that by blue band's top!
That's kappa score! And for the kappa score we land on 0.013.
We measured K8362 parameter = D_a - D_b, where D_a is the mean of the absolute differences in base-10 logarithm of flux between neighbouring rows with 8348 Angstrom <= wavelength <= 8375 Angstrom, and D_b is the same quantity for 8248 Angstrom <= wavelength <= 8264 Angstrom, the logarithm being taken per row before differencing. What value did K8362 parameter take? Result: 0.0013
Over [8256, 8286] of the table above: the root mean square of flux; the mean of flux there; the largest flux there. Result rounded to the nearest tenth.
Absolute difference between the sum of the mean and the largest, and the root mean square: 15.8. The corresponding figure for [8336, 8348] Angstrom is 16.1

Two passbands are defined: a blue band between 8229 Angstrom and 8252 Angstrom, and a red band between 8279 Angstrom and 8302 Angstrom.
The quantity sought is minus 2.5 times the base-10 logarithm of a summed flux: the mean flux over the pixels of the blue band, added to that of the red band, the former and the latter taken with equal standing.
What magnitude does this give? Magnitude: -3.73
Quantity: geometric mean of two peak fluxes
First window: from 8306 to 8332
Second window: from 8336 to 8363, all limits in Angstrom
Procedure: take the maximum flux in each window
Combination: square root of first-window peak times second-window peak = 16.0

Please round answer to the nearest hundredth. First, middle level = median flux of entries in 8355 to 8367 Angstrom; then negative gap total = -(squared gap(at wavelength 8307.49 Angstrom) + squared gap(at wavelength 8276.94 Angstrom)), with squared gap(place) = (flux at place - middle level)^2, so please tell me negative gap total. -0.53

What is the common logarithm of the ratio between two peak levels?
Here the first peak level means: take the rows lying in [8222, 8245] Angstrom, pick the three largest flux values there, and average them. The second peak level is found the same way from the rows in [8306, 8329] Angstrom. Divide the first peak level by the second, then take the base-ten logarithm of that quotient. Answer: -0.012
